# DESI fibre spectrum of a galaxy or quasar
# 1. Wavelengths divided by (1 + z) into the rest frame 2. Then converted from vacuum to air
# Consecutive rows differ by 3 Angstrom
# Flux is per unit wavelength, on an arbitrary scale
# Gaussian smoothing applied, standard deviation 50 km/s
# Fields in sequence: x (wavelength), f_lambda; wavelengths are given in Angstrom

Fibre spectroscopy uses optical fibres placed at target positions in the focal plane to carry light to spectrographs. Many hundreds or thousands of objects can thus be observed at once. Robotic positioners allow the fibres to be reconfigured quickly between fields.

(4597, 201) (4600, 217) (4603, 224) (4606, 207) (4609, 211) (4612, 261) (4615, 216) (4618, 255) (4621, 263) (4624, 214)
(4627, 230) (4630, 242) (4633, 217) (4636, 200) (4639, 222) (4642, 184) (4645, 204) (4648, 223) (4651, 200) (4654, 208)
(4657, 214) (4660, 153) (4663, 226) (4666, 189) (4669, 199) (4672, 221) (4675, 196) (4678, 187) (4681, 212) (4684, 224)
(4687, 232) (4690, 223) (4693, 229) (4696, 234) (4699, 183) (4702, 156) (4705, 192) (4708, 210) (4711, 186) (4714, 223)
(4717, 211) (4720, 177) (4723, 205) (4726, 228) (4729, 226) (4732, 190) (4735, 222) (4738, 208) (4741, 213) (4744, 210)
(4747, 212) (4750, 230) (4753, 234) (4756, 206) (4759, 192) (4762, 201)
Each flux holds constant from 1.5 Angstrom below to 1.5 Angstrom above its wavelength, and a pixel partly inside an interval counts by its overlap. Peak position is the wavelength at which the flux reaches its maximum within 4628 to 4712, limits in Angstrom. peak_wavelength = 4630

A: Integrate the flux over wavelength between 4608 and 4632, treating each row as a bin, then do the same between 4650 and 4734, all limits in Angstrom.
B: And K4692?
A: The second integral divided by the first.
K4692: 3.0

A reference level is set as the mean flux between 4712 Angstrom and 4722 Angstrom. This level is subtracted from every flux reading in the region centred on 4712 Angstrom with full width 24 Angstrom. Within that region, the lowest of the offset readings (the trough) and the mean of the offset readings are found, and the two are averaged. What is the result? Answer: -28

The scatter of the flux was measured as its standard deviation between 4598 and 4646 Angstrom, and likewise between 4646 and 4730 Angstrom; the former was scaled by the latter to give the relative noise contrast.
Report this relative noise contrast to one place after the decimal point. 1.0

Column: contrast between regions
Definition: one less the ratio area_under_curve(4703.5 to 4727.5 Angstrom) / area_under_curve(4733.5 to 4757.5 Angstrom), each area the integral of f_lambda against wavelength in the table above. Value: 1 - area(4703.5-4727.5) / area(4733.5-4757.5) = 0.06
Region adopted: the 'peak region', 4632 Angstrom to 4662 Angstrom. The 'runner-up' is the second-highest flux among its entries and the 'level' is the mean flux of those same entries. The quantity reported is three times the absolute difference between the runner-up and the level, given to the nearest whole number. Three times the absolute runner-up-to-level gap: 58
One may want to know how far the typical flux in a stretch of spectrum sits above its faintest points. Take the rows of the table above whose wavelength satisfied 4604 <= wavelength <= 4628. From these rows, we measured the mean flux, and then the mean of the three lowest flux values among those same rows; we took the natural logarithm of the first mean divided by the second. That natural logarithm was 0.10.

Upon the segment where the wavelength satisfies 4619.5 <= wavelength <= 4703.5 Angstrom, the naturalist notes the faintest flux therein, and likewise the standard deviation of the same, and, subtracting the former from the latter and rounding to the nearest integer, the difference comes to -129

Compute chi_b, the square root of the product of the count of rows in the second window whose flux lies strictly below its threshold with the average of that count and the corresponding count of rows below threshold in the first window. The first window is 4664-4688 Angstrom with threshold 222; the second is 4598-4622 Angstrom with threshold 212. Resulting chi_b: 2.8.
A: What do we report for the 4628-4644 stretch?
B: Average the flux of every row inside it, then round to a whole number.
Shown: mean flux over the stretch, 213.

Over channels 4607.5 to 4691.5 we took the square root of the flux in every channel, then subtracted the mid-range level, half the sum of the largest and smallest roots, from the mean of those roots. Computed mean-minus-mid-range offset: 0.35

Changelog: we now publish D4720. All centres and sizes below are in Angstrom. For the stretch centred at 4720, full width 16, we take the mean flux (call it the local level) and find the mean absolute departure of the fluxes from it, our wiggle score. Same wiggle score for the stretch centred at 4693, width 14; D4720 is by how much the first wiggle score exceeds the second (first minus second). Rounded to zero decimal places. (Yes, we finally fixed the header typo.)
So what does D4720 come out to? -1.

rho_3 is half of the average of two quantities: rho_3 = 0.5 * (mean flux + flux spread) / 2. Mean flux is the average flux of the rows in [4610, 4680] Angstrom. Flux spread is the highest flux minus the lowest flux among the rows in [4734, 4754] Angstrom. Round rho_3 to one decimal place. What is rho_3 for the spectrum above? 60.0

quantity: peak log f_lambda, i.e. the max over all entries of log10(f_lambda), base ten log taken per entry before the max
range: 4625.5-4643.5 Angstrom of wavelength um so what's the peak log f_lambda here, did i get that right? 2.38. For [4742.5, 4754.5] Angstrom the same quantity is 2.37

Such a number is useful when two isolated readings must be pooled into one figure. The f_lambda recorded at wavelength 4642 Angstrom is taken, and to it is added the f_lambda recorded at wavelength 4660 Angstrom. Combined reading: 337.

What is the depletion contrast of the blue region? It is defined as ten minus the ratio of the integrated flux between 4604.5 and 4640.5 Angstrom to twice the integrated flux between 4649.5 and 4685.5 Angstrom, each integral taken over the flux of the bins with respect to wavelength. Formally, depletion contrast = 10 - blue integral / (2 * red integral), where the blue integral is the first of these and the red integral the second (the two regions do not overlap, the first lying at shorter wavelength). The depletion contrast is 9.44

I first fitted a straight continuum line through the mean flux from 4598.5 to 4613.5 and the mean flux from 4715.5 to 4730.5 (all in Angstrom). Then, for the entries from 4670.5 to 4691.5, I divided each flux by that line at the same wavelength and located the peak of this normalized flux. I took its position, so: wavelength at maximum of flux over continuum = 4687 Angstrom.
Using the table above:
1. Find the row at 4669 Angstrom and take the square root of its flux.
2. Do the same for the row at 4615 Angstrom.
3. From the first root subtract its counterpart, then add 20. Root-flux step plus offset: 19.4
